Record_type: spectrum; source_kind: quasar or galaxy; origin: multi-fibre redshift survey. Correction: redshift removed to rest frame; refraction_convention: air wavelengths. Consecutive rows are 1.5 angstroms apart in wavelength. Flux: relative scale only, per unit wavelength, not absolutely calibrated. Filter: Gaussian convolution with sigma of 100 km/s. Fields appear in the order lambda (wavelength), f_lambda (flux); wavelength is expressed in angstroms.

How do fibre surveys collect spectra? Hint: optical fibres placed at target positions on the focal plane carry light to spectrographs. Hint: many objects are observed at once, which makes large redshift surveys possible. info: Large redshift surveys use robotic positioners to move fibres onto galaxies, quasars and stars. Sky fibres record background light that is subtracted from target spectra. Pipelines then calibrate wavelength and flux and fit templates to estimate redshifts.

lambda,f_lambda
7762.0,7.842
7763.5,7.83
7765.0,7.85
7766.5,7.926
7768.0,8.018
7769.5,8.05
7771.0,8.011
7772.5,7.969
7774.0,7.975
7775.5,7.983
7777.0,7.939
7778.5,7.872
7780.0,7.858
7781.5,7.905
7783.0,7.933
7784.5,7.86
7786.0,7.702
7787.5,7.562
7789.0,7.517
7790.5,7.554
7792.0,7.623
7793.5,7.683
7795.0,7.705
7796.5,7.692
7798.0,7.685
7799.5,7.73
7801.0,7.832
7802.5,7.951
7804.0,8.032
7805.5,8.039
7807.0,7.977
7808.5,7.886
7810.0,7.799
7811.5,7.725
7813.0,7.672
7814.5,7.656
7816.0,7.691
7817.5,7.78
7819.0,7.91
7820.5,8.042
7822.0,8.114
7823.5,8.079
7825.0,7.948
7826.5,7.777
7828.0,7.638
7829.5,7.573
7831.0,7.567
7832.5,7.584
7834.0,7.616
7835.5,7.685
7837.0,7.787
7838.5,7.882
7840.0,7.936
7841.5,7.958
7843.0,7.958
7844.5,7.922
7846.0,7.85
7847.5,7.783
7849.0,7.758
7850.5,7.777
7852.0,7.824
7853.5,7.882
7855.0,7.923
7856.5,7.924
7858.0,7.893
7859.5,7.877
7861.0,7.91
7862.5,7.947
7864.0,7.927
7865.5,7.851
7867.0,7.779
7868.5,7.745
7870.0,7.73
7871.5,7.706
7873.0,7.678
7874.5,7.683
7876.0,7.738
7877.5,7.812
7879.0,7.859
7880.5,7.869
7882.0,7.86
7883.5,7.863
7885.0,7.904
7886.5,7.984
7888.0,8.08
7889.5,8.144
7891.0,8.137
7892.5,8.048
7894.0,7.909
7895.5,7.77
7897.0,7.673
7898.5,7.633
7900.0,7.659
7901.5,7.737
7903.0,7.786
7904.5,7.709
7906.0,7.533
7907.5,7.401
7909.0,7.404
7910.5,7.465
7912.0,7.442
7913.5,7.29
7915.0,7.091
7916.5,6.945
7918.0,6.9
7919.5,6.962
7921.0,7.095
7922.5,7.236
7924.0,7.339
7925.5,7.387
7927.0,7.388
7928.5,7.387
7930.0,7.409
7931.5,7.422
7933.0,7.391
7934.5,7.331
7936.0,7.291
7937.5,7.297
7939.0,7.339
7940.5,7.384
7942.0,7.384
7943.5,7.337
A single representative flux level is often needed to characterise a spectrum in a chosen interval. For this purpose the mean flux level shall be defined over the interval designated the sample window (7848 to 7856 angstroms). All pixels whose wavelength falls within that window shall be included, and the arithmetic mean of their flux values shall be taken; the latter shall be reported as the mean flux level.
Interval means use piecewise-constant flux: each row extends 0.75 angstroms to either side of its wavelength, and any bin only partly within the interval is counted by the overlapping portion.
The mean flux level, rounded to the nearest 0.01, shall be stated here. 7.83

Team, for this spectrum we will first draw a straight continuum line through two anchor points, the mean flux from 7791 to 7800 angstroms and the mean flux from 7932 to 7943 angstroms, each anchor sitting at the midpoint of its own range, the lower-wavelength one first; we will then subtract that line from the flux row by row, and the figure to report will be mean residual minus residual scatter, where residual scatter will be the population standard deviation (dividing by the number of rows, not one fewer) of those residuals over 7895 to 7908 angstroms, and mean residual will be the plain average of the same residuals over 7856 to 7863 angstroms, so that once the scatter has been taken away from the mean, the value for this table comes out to 0.27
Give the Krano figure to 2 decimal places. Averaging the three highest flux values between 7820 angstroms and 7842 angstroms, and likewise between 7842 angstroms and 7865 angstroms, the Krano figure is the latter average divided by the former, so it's 0.98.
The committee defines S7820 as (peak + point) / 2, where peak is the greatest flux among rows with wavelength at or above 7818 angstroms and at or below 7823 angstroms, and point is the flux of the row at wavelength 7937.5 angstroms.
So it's 7.71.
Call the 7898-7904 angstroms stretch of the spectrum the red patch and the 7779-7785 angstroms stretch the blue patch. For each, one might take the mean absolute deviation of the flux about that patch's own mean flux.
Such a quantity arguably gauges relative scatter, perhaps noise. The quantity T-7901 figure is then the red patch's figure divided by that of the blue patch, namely 1.9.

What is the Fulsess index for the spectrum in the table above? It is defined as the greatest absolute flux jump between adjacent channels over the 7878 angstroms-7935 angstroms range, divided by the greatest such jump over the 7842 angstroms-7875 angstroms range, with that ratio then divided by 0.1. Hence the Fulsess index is 26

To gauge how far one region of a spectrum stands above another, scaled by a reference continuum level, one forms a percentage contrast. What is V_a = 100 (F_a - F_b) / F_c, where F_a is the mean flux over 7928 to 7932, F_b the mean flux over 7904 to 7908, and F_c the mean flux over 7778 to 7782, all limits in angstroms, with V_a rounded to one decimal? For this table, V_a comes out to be -1.8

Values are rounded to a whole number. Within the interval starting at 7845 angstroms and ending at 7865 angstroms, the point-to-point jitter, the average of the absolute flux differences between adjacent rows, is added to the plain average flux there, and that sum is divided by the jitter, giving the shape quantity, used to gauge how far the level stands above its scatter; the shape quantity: 240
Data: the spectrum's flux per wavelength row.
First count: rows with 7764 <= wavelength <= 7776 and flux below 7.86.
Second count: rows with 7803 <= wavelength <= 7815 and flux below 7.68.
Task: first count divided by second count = 0.50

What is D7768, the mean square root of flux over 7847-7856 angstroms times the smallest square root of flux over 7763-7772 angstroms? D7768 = 7.83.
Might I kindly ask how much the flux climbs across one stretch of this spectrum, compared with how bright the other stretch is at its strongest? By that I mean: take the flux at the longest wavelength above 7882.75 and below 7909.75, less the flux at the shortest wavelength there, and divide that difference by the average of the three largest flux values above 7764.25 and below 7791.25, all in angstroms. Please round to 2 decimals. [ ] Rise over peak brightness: -0.06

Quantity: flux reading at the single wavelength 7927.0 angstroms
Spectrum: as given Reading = 7.388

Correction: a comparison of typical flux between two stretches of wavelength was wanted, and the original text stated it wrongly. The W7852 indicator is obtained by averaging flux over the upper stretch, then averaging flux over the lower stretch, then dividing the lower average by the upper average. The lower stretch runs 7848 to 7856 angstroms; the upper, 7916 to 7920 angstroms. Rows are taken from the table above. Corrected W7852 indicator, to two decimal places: 1.13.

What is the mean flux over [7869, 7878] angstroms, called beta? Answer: 7.72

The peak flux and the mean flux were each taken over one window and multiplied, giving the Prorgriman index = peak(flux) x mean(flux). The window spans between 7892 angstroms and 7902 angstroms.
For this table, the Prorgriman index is 63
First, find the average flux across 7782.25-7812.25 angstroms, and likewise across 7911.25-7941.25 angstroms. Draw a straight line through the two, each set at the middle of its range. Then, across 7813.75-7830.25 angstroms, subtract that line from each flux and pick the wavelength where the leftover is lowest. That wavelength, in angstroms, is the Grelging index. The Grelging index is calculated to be 7829.5 angstroms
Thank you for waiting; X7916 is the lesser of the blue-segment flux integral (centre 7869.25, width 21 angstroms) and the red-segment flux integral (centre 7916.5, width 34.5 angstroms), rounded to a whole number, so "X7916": 164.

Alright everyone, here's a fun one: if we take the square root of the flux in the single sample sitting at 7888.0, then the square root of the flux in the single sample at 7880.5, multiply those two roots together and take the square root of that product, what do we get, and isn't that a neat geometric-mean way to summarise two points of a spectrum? 2.82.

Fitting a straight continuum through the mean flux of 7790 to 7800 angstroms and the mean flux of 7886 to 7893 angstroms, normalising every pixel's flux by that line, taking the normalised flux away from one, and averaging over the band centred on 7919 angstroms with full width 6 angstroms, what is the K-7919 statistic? 0.15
